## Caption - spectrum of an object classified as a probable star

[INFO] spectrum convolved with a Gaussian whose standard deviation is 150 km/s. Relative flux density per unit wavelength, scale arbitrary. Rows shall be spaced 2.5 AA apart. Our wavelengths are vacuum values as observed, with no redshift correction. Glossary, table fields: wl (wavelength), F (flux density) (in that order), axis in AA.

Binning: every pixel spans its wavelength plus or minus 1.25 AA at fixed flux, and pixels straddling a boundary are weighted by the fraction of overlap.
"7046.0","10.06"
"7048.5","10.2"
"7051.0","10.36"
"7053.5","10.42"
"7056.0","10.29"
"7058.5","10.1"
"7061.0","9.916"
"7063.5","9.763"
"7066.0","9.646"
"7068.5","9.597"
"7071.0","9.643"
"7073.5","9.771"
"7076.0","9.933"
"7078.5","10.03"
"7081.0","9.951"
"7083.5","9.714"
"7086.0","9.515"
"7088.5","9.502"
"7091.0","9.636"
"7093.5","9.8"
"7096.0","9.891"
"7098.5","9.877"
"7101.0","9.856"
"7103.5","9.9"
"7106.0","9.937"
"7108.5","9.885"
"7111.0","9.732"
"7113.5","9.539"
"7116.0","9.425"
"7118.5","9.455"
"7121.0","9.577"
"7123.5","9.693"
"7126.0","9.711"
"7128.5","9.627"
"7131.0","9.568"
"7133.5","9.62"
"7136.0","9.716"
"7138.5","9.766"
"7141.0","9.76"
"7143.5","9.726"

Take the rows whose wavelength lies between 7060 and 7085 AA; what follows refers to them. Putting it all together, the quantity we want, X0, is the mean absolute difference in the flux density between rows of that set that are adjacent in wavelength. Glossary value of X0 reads 0.12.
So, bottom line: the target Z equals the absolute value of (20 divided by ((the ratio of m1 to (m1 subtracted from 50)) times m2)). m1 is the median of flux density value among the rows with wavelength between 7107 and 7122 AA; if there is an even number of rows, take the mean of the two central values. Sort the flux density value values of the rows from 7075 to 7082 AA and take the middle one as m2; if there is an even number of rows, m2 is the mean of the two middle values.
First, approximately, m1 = 9.56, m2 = 10.0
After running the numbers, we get 8.50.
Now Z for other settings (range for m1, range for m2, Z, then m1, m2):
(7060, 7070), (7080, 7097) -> 8.55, 9.70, 9.7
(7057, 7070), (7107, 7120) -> 8.64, 9.76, 9.5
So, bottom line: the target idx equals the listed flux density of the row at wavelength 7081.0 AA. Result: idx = 9.951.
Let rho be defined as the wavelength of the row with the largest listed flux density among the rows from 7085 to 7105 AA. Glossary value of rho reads 7103.5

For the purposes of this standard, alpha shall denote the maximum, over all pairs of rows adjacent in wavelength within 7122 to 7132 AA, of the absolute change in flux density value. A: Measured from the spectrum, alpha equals 0.08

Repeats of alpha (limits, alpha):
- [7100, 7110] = 0.05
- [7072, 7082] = 0.16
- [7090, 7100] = 0.16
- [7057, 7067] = 0.18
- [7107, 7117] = 0.19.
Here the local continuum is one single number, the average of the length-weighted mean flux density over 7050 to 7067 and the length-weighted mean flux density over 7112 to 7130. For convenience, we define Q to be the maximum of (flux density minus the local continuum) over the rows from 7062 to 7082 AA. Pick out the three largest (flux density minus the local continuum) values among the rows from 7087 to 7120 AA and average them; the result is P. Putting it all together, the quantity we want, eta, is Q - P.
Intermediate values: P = 0.08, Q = 0.20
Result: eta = 0.12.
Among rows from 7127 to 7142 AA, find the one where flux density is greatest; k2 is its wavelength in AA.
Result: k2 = 7138.5 AA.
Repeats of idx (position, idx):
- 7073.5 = 9.771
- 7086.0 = 9.515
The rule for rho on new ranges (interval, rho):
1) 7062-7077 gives 7076.0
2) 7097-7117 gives 7106.0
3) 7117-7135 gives 7126.0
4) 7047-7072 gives 7053.5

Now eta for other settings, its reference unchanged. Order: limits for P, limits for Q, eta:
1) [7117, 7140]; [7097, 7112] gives 0.21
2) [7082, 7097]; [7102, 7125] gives 0.14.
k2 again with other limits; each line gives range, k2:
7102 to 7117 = 7106.0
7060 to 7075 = 7061.0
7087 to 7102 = 7096.0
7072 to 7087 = 7078.5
